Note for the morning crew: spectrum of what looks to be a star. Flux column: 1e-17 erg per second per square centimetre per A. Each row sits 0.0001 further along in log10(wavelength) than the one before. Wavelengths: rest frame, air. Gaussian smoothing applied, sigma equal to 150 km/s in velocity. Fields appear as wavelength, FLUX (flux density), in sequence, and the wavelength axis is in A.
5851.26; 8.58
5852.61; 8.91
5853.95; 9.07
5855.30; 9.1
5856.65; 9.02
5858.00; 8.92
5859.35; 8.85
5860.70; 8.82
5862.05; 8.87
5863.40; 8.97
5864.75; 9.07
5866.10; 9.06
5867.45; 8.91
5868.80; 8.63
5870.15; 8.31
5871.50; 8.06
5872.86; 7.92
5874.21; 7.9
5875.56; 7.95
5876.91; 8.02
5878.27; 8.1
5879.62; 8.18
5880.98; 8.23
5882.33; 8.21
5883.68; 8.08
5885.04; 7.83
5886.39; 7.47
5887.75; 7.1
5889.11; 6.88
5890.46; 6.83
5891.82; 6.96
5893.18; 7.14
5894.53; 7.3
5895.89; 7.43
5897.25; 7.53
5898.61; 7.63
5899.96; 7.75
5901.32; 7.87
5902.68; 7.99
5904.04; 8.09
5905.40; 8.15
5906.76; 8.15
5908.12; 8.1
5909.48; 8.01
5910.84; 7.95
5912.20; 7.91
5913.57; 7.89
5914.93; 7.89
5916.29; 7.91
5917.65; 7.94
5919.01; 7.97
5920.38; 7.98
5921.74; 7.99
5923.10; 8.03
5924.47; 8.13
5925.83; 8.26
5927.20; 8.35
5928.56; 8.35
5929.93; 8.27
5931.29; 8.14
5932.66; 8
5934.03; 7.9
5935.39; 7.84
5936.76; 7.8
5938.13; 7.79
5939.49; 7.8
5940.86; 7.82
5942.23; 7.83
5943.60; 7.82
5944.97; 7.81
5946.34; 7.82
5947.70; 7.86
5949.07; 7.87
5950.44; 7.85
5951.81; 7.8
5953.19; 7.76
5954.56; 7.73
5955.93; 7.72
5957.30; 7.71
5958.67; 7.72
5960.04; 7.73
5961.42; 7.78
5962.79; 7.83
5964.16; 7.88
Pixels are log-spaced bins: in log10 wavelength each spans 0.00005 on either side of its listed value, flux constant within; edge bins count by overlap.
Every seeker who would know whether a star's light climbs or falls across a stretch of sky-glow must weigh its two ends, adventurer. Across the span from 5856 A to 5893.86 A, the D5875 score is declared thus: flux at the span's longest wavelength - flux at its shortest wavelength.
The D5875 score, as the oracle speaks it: -1.9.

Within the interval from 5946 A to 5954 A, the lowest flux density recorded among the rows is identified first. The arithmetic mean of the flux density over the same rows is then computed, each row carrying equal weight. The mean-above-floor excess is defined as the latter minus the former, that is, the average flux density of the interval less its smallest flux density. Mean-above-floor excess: 0.07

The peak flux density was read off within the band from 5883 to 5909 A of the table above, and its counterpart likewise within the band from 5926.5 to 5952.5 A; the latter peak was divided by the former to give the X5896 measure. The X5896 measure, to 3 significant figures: 1.02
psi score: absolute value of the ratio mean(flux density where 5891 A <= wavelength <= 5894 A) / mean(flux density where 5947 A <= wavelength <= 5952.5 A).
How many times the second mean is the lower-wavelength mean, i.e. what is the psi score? 0.90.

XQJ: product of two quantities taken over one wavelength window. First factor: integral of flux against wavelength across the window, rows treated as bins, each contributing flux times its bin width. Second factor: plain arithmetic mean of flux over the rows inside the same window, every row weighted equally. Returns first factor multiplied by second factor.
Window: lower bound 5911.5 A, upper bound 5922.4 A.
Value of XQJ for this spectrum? 686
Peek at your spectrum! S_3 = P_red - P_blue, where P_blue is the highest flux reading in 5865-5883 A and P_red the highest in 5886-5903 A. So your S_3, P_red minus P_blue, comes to -1.1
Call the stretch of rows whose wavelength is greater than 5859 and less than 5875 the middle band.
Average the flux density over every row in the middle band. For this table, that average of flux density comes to 8.61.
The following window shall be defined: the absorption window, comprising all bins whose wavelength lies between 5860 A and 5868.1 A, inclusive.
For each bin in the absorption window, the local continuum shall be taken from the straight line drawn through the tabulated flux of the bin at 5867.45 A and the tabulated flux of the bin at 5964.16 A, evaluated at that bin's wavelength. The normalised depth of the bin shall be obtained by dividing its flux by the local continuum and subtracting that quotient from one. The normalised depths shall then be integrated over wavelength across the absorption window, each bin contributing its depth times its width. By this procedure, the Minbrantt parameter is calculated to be 0.0 A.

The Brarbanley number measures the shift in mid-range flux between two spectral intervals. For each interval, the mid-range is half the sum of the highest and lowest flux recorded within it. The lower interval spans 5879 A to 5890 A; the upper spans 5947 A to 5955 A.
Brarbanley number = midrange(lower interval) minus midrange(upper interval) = -0.2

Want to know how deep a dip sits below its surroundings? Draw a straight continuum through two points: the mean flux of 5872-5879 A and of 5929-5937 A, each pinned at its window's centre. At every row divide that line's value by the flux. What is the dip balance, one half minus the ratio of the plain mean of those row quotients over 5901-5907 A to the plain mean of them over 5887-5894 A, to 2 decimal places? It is -0.37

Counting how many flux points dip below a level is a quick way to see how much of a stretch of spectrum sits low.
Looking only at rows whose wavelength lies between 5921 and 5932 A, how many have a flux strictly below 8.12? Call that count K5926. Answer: 2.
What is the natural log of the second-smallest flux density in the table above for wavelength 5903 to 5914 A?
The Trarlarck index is 2.07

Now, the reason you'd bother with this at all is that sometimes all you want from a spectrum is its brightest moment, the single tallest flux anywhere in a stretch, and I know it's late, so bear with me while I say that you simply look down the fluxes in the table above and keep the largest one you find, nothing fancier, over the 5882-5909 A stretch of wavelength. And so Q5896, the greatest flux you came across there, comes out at 8.21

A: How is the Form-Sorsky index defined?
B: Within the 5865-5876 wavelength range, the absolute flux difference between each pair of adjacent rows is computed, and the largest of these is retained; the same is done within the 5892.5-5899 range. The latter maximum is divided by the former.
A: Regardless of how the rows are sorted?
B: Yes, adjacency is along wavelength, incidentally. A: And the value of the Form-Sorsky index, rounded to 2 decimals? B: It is 0.50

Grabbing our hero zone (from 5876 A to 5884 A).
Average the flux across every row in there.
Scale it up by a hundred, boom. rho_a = 814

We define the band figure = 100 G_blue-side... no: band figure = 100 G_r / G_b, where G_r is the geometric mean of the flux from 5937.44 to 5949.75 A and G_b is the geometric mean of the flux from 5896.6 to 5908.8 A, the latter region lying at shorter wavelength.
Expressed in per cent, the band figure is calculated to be 99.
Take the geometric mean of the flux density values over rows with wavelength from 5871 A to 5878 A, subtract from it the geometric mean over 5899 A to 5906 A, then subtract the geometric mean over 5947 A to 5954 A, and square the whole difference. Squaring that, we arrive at 61.3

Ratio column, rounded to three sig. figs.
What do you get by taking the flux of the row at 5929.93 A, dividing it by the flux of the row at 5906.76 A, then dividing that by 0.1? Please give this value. 10.1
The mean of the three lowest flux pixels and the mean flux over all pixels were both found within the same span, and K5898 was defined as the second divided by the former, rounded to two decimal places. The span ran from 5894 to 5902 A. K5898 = 1.02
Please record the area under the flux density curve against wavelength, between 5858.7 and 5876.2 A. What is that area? 150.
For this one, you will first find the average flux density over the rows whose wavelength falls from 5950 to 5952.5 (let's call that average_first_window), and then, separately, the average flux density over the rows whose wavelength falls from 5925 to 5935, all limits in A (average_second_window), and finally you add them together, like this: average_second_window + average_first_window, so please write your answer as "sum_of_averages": 16.0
